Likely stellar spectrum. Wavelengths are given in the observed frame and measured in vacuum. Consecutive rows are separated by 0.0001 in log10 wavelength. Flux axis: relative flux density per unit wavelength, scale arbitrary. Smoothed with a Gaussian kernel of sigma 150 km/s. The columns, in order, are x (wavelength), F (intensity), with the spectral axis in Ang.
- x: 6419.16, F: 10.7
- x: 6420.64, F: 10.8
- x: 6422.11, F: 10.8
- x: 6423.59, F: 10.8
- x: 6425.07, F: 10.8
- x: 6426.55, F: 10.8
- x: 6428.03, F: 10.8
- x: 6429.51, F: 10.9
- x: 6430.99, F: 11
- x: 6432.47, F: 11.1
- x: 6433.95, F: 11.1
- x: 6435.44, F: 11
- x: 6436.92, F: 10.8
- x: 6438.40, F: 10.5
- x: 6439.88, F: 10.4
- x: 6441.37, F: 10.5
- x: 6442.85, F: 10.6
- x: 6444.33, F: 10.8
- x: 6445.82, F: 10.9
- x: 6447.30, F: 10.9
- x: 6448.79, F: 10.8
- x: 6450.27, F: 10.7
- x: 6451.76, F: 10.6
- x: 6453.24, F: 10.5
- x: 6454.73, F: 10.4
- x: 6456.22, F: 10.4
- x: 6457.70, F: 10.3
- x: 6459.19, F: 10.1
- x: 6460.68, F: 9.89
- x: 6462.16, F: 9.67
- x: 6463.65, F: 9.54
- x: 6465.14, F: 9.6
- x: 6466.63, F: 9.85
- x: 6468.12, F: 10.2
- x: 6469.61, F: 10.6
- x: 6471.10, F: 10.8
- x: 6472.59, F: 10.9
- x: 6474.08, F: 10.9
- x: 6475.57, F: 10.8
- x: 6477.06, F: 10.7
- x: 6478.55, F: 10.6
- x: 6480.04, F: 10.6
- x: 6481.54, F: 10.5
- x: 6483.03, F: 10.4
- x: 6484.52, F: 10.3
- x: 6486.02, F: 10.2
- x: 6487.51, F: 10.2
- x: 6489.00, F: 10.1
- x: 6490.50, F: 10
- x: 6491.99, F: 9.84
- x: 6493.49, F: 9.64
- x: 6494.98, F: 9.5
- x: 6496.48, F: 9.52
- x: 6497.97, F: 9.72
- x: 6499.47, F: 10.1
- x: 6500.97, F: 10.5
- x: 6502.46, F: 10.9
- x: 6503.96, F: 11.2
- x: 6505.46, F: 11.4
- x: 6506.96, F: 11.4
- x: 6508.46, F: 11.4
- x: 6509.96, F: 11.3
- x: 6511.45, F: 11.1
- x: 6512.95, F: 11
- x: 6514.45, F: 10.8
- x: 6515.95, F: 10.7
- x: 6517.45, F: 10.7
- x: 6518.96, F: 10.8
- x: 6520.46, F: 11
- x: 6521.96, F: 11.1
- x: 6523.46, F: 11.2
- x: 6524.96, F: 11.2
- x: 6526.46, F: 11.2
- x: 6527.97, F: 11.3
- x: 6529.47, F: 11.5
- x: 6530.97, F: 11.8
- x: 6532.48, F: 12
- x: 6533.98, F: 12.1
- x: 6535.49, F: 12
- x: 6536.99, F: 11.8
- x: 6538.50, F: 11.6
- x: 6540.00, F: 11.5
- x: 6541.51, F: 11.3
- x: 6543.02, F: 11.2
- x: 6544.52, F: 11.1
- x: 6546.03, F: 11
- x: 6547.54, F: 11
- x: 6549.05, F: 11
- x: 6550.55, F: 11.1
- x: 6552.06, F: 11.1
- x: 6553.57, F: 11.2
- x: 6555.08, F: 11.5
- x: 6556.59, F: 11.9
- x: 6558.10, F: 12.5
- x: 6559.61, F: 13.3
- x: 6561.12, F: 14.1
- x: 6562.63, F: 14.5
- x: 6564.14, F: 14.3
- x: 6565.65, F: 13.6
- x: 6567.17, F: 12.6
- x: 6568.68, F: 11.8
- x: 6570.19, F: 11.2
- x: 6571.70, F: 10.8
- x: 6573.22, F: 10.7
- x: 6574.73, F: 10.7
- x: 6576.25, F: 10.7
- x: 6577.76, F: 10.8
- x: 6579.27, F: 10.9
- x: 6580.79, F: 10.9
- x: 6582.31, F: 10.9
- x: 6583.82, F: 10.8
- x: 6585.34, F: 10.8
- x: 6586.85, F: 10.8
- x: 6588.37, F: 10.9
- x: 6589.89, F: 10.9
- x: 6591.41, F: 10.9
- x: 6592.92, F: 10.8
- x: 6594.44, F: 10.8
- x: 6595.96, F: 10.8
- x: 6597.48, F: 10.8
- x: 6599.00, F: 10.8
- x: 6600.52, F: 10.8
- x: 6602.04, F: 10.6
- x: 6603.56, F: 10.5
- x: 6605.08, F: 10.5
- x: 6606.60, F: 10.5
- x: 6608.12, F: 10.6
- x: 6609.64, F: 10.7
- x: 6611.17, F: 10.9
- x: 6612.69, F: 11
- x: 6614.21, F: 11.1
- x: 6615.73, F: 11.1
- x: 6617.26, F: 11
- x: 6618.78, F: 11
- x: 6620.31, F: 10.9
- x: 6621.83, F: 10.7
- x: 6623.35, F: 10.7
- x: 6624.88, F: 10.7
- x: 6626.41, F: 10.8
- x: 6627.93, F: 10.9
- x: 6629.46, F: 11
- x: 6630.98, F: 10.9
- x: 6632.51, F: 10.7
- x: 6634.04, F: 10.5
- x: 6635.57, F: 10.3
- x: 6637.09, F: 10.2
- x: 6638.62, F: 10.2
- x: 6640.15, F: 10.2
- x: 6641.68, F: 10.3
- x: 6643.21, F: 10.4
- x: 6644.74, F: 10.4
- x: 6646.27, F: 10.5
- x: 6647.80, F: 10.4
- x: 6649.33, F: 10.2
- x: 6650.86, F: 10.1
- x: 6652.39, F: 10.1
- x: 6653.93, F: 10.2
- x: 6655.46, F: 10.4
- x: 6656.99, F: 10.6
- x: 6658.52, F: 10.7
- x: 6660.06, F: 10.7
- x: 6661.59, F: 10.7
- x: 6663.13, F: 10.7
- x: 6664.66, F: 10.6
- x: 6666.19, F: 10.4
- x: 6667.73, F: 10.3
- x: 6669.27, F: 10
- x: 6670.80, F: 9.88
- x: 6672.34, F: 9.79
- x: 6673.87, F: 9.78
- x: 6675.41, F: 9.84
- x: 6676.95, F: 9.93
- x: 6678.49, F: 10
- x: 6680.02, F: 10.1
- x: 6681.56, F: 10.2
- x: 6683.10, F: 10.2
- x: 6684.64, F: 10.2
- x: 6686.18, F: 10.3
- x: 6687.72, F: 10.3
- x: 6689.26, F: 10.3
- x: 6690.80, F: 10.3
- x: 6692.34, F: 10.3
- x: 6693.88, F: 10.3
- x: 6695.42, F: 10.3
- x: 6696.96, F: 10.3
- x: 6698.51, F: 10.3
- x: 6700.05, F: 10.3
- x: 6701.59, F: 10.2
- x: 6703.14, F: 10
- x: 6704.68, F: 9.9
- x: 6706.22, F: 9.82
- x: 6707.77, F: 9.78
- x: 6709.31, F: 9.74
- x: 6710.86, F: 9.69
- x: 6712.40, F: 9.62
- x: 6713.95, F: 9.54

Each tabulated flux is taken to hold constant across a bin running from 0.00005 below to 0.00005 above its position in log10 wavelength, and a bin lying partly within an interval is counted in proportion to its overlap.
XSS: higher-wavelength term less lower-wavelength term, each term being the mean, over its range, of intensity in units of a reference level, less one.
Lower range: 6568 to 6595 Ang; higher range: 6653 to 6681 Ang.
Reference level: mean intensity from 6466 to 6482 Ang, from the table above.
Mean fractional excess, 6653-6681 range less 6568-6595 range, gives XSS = -0.06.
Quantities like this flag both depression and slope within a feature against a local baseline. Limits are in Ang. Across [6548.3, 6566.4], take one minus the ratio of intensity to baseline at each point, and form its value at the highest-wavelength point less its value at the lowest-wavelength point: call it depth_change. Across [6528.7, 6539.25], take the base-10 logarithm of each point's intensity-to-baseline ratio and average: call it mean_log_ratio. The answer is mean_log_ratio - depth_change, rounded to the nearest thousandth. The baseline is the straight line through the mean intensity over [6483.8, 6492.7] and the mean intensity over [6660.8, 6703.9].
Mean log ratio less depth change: 0.323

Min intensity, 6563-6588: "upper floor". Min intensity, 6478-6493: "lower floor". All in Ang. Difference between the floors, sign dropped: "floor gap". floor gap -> 0.9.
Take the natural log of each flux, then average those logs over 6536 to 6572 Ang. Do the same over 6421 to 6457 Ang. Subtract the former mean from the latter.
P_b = -0.10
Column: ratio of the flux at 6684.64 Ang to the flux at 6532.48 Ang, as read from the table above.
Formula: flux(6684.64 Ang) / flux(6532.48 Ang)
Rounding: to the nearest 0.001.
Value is 0.850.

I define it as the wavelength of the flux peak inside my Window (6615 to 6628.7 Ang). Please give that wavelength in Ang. 6615.73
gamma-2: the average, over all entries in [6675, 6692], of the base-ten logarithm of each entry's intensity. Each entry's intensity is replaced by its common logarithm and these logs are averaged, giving 1.01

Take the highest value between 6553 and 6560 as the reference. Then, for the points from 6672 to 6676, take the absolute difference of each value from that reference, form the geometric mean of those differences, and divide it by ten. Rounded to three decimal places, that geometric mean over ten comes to 0.350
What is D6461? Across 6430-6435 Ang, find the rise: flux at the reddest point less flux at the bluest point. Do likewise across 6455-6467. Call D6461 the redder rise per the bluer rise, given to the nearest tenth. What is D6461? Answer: -5.5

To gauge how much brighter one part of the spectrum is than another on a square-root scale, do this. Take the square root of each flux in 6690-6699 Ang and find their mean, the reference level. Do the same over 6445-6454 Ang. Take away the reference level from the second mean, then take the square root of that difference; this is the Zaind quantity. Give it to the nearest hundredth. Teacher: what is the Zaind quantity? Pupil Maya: 0.26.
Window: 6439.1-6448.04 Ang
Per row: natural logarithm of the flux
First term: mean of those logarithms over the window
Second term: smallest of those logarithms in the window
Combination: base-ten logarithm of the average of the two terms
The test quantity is 0.372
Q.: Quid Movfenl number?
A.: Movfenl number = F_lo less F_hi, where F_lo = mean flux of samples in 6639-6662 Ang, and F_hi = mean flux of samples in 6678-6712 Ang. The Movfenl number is 0.26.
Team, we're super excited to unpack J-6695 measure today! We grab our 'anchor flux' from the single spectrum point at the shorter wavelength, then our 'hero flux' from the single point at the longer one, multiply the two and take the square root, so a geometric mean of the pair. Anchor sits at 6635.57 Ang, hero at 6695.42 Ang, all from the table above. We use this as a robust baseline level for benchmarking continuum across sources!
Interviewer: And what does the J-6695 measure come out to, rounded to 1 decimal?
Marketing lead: 10.3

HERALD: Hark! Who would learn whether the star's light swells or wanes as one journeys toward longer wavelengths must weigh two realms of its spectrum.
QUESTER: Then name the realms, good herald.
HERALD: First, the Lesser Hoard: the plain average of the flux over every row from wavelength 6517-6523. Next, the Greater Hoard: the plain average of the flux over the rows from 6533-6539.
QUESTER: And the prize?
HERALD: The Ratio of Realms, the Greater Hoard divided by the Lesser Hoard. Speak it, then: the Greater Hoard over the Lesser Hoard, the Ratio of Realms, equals 1.09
